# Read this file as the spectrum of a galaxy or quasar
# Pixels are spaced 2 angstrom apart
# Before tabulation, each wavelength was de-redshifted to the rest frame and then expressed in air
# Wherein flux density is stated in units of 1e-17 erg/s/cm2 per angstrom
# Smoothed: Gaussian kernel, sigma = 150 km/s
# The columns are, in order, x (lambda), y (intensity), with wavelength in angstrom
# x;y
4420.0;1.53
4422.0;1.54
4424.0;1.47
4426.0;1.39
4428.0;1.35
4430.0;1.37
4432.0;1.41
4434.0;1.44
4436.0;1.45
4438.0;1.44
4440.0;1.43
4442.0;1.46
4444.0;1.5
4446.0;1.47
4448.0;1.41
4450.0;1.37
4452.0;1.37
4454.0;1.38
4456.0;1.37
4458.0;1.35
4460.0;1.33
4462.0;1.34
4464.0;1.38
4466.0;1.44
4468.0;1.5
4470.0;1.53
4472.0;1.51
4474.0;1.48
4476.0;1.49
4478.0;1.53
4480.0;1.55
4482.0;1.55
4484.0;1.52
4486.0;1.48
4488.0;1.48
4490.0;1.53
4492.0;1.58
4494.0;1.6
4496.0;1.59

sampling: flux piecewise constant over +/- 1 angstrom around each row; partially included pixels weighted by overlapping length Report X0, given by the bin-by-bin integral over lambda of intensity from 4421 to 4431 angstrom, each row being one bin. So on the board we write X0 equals 14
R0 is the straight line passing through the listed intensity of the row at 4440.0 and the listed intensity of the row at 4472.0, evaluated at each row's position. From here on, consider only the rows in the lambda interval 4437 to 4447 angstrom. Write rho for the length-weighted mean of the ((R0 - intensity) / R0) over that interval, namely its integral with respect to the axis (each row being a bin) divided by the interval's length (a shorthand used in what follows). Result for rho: -0.02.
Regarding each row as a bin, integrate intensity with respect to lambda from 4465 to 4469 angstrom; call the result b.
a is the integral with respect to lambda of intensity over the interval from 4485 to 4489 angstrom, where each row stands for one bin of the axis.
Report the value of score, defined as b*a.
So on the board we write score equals 35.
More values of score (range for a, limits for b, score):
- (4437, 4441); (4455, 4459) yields 31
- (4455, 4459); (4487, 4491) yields 33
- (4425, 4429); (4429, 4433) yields 30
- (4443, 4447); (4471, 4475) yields 36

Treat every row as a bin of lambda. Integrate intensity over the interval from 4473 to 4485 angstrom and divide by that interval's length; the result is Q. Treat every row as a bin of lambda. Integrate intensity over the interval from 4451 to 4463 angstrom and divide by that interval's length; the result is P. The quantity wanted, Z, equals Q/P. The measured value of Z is 1.12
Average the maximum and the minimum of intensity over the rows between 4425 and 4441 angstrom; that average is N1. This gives 1.40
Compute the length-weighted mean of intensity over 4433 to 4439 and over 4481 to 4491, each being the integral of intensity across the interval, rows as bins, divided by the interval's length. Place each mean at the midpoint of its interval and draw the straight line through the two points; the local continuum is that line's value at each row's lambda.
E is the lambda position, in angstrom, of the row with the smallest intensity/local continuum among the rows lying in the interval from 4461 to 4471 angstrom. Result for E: 4462.0 angstrom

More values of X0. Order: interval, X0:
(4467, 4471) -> 6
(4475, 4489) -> 21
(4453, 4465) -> 16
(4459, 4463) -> 5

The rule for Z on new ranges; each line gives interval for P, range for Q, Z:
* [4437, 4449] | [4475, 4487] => 1.05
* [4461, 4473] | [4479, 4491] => 1.05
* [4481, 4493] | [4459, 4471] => 0.93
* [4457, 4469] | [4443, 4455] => 1.02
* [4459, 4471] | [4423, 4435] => 0.99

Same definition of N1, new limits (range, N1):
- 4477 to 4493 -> 1.53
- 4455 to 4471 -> 1.43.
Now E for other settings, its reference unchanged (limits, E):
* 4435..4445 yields 4440.0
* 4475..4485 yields 4476.0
